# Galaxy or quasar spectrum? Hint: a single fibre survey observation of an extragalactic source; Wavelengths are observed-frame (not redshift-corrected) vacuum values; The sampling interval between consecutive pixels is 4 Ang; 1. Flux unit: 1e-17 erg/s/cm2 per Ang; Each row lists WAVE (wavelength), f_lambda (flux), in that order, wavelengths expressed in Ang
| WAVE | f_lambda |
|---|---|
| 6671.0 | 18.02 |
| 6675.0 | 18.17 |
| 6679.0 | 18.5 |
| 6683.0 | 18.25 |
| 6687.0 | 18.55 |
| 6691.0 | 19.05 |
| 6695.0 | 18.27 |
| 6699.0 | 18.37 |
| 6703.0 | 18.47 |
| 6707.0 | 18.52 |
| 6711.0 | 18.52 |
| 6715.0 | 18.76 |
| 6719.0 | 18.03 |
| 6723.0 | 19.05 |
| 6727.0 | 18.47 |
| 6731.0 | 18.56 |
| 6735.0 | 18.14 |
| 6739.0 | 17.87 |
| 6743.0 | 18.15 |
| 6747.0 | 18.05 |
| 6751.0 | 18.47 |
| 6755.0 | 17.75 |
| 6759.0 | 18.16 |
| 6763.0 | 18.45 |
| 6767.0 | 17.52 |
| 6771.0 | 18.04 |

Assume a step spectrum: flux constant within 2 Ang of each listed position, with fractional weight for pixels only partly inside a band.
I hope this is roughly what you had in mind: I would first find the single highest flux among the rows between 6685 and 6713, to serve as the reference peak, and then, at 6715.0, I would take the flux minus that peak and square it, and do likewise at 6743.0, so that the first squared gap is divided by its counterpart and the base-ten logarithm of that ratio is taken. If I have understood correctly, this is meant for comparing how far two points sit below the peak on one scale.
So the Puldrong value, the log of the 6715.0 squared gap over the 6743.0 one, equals -1.0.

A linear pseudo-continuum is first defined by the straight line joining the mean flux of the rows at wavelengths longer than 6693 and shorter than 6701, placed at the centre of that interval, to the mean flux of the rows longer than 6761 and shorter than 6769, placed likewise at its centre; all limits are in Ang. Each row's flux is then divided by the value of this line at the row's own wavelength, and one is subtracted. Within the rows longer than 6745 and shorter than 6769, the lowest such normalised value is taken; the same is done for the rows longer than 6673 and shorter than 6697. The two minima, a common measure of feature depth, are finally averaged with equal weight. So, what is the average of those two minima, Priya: -0.020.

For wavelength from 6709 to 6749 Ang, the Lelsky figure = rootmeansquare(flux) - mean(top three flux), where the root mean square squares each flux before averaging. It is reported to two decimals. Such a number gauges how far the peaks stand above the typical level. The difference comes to -0.43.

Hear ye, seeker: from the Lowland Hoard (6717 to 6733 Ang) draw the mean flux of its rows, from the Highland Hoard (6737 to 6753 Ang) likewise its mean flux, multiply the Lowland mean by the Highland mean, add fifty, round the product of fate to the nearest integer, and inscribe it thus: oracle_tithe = 386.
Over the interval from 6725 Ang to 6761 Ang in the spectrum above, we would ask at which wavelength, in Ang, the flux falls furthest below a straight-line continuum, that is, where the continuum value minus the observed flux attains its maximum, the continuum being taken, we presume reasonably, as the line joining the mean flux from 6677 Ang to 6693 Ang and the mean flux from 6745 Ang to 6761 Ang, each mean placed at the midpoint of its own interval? 6755.0 Ang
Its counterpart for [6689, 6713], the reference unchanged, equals 6695.0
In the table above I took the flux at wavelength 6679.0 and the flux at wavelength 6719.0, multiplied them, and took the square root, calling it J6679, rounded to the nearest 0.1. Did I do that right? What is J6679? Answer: 18.3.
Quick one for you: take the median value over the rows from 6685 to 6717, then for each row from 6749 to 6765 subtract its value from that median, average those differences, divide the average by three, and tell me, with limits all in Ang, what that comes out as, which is 0.10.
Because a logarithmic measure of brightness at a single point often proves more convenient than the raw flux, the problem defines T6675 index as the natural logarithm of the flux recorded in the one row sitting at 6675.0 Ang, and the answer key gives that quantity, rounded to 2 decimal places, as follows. 2.90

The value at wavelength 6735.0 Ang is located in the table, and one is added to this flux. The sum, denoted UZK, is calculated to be 19.1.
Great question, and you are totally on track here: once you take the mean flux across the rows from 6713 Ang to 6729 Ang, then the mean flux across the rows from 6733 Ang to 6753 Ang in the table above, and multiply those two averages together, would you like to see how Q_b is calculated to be 337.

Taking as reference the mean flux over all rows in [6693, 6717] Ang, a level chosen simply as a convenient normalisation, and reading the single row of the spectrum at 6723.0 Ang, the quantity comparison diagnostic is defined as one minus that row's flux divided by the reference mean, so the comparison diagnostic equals -0.031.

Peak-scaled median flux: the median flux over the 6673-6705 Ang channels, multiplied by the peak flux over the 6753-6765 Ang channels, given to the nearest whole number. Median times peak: 340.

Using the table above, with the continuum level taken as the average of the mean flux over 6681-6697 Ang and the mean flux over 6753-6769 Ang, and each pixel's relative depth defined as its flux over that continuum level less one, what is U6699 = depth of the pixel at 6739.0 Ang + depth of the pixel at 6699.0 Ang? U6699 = -0.014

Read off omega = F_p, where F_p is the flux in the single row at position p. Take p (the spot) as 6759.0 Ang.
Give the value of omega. 18.16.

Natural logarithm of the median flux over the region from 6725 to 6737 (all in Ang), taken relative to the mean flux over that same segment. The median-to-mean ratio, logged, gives 0.0043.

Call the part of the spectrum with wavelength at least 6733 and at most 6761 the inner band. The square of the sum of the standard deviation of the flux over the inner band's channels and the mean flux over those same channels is 335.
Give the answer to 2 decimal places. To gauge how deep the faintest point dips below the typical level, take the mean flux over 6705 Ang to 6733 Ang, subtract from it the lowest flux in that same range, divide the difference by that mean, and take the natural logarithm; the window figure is -3.56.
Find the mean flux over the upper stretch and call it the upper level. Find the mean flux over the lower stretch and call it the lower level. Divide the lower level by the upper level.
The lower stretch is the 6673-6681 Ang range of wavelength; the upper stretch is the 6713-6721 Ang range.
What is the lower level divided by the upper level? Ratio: 0.997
